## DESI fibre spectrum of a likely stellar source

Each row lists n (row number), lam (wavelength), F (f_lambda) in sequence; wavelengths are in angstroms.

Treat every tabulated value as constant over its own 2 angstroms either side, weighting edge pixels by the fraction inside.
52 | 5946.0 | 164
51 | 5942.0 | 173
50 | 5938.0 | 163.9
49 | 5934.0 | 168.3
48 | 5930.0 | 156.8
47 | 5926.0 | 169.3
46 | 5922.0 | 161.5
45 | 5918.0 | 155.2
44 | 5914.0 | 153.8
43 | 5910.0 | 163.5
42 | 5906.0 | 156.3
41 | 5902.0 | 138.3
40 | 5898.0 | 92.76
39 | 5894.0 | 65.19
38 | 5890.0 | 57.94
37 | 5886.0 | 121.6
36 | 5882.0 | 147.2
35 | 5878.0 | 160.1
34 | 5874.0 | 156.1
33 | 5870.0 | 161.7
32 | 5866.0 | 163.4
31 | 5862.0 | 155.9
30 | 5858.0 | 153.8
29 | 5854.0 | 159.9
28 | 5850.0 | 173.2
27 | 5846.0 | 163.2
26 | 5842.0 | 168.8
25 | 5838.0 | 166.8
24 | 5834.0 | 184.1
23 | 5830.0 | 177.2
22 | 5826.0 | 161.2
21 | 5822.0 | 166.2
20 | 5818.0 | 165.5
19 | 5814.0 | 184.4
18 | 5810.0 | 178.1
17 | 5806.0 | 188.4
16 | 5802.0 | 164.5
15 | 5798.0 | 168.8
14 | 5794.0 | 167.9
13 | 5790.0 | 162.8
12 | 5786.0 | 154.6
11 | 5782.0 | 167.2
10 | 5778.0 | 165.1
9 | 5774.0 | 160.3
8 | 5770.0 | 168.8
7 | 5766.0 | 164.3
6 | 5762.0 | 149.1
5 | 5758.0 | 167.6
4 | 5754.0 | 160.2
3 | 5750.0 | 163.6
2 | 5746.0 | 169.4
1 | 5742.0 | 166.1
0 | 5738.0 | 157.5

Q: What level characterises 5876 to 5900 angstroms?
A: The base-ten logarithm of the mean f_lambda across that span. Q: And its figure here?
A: 2.03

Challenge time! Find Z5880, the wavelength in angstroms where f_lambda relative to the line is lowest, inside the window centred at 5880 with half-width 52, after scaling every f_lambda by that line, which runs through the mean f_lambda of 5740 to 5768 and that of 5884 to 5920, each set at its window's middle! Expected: 5890.0 angstroms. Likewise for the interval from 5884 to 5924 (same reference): 5890.0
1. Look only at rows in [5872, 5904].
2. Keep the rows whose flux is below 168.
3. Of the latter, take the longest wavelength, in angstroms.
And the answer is 5902.0 angstroms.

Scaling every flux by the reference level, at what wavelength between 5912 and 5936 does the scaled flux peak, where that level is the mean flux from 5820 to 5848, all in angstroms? 5926.0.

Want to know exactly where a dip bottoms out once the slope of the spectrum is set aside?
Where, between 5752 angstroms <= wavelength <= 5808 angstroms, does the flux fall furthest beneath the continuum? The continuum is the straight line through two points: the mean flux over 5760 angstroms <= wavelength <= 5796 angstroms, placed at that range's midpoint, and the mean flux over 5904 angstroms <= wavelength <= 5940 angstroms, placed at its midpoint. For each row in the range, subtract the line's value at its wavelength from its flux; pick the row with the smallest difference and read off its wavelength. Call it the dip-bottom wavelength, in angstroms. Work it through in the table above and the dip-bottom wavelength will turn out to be 5762.0 angstroms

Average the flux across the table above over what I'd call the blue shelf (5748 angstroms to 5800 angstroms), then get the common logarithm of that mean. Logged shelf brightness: 2.21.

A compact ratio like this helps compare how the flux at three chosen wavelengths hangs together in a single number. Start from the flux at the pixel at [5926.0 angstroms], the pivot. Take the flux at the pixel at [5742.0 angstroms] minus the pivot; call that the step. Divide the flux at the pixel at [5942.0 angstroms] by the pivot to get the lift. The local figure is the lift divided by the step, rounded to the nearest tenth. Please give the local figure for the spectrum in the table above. -0.3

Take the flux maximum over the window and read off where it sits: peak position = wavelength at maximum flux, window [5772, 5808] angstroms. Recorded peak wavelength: 5806.0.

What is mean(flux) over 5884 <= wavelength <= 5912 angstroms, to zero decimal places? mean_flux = 114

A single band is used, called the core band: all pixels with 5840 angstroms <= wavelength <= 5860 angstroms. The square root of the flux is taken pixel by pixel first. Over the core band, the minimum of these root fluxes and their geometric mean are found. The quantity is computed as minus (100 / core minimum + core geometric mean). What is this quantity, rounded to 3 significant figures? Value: -20.9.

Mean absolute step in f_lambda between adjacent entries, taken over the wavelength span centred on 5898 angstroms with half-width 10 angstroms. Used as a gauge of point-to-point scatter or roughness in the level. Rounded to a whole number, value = 25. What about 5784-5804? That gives 5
